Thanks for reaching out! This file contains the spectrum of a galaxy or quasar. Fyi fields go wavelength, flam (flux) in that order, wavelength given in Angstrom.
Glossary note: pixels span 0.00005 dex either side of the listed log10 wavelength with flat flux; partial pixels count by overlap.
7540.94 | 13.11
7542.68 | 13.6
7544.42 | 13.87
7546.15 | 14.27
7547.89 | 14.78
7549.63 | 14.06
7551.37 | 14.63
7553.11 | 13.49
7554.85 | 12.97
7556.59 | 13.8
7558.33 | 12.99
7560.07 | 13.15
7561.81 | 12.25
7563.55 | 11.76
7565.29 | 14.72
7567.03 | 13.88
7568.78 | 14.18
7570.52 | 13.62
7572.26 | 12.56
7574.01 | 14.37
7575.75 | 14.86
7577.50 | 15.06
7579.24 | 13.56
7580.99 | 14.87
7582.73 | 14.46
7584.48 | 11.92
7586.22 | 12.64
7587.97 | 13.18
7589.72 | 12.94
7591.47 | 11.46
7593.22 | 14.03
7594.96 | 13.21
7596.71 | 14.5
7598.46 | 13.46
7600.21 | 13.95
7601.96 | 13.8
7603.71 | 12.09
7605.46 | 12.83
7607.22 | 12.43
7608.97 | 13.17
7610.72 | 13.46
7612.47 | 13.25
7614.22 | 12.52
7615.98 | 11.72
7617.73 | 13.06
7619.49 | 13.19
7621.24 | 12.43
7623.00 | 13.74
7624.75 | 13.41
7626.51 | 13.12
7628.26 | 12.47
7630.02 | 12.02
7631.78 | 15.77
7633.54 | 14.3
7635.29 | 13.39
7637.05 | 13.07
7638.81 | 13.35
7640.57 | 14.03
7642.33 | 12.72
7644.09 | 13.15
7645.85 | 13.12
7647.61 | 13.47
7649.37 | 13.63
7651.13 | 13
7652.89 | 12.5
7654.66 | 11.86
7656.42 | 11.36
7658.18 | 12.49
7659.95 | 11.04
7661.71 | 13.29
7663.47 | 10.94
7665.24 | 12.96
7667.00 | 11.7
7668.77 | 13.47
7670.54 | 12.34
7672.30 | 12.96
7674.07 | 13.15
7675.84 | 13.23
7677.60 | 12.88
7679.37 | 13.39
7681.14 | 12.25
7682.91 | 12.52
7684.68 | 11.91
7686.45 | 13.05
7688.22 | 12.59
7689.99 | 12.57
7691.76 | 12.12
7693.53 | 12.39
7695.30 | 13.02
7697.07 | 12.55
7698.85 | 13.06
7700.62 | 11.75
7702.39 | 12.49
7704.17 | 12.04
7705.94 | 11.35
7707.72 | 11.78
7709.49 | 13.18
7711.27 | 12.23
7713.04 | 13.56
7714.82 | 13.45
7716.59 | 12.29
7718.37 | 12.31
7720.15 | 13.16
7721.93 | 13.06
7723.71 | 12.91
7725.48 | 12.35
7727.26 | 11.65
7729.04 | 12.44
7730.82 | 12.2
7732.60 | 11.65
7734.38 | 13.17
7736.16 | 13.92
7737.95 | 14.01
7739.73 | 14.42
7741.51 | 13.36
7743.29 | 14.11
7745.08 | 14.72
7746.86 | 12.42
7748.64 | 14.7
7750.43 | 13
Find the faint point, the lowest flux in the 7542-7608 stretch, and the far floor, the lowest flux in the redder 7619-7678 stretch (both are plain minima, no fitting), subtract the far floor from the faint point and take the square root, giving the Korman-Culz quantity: 0.72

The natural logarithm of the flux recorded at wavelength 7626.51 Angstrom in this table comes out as 2.57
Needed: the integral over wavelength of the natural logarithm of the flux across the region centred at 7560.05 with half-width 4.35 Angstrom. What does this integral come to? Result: 22.2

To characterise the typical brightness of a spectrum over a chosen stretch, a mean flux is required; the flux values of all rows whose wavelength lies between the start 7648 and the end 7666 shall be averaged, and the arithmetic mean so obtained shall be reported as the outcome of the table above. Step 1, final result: 12.3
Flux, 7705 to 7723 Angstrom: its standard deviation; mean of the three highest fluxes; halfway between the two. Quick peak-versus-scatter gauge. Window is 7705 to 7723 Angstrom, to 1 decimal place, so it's 7.1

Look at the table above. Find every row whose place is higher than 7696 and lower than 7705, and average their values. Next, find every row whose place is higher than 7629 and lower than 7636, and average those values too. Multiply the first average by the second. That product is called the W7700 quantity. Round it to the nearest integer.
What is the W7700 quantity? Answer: 172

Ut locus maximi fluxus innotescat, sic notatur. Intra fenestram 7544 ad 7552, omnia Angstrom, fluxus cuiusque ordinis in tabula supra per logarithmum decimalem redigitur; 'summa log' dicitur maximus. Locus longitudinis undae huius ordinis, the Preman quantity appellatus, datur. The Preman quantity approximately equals 7547.89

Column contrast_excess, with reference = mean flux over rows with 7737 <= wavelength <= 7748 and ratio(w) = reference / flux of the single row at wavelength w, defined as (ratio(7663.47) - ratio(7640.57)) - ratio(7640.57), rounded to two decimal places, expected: -0.71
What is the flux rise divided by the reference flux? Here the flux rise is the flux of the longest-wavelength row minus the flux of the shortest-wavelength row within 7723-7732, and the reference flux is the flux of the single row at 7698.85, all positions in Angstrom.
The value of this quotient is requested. -0.054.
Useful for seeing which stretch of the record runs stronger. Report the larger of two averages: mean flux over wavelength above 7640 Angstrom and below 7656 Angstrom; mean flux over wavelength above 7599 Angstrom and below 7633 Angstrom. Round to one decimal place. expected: 13.1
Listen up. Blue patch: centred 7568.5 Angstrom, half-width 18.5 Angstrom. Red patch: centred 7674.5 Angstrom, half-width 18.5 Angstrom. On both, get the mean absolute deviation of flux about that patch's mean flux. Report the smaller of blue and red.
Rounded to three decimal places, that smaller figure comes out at 0.593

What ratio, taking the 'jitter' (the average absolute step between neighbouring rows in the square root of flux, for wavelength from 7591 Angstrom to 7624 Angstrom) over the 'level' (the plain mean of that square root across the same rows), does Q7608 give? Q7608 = 0.033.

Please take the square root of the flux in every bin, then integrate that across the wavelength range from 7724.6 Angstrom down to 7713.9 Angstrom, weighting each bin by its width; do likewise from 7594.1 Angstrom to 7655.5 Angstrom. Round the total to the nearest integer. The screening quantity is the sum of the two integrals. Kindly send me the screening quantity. 261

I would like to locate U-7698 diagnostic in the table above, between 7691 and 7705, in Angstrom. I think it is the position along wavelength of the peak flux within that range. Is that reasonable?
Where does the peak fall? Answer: 7698.85 Angstrom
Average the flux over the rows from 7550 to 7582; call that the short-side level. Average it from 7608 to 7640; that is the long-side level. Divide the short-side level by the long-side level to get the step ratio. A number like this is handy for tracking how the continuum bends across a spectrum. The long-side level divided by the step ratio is 12.7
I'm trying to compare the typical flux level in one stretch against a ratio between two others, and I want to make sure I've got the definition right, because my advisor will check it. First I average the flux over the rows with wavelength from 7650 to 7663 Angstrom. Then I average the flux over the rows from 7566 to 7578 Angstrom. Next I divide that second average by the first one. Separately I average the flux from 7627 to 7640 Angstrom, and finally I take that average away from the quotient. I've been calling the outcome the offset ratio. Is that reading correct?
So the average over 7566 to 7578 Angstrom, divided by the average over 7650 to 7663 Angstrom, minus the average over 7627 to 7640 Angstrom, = -12.3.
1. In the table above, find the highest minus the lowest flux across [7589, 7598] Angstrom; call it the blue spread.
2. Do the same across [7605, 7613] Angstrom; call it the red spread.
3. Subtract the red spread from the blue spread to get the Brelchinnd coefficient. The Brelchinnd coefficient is 2.0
